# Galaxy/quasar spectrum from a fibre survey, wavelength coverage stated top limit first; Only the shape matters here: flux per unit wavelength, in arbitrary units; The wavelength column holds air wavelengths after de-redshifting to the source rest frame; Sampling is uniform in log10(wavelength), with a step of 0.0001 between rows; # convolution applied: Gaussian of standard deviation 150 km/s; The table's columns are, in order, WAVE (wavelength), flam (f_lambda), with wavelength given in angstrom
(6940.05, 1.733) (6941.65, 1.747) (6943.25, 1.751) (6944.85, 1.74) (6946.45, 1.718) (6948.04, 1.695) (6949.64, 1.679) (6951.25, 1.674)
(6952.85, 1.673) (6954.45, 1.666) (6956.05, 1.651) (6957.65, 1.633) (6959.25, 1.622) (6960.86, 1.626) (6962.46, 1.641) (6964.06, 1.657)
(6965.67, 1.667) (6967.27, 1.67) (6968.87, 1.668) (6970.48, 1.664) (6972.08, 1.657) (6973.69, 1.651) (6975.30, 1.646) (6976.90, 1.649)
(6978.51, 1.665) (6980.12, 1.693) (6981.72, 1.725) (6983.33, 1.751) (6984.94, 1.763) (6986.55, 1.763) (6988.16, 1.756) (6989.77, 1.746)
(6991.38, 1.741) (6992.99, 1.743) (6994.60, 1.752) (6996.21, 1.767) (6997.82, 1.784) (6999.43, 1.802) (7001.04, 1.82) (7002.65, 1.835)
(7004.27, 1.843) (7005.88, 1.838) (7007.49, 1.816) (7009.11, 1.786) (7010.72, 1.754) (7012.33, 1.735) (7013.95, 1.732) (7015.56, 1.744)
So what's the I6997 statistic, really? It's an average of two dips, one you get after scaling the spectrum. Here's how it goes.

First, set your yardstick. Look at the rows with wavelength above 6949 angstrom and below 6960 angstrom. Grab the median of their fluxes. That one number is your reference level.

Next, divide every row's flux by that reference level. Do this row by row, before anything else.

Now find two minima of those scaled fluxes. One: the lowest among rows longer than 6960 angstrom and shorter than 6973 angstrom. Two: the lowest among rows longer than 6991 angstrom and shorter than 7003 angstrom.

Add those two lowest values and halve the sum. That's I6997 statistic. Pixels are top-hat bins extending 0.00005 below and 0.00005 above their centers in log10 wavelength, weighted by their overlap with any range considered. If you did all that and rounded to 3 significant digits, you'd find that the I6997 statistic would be 1.01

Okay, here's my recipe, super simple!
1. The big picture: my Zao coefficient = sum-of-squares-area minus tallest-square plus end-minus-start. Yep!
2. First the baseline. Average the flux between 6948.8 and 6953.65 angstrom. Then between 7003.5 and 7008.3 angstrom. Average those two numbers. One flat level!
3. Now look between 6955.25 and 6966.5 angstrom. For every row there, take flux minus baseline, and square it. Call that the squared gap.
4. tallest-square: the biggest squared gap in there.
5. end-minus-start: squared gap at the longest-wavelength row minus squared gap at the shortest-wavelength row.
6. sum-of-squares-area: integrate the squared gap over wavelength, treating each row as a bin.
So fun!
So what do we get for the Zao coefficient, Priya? 0.12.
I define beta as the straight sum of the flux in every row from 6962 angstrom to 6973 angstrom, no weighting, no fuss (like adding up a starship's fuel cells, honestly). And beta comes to 11.6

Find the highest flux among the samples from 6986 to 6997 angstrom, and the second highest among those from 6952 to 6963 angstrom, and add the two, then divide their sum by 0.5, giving 6.87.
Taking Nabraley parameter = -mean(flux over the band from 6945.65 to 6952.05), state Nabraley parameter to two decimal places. -1.69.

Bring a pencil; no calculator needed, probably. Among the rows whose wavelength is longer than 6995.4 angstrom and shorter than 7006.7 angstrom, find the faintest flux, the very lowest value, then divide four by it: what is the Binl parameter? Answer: 2.26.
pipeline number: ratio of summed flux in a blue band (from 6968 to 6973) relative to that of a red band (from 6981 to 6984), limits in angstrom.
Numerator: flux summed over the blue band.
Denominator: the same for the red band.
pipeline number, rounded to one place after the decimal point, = 1.4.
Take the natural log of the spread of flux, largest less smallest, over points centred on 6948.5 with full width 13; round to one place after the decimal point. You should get -2.5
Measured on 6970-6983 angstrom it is -2.5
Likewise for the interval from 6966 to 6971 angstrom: -5.1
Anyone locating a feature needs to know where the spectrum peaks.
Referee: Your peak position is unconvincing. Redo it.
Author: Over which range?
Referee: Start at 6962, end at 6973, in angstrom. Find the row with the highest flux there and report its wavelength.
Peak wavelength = 6967.27 angstrom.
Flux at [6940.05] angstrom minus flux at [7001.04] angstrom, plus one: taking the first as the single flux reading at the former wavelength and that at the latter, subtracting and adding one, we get 0.91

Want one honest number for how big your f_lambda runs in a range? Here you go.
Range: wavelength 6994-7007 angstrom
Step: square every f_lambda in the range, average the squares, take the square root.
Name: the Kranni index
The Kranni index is 1.81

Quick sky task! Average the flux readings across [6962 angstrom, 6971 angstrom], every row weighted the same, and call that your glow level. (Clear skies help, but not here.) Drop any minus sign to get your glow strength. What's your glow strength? 1.66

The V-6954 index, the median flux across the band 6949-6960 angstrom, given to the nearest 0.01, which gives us 1.67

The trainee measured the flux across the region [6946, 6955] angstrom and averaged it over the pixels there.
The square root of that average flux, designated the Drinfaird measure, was 1.30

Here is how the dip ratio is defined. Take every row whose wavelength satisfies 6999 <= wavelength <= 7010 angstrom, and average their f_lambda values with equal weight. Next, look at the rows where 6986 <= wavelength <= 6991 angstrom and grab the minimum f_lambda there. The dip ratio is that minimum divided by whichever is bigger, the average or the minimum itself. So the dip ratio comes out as 0.96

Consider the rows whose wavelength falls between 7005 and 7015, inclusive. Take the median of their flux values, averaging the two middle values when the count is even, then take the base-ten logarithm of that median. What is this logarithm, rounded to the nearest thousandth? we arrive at 0.248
